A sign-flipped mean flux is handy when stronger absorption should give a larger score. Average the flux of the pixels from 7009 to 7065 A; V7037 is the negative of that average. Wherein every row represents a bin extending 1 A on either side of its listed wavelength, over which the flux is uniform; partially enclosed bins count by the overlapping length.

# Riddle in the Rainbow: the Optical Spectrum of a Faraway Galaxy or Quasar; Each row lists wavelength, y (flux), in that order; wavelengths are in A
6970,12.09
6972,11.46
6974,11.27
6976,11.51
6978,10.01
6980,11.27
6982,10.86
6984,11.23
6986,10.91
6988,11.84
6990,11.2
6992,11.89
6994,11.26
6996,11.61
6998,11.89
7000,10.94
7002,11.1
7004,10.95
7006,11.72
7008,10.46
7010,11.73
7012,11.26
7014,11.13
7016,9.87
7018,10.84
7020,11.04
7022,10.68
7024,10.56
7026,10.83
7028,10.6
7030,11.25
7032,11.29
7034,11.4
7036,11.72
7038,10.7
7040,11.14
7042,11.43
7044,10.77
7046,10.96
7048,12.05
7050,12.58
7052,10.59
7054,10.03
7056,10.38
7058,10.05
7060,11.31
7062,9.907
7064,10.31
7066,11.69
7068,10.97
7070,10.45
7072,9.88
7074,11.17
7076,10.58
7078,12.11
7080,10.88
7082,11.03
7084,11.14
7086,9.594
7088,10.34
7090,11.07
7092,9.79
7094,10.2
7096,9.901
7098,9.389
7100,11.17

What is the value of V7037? -10.9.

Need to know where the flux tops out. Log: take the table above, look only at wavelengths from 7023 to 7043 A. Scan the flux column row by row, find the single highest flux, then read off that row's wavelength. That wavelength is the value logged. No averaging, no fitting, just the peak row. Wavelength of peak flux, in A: 7036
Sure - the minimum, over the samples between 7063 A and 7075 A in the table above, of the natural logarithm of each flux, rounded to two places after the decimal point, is 2.29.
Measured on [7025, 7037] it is 2.36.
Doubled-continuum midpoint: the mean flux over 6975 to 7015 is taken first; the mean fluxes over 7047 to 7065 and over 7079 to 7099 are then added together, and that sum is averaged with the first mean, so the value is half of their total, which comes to 16.2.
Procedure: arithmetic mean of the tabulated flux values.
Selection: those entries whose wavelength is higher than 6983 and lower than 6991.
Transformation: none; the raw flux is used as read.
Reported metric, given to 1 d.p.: 11.3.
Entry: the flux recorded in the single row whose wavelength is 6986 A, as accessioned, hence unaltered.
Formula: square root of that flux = 3.30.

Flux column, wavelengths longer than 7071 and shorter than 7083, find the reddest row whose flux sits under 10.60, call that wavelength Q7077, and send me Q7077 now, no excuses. 7076 A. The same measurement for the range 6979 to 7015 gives 7008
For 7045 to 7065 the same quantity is 7064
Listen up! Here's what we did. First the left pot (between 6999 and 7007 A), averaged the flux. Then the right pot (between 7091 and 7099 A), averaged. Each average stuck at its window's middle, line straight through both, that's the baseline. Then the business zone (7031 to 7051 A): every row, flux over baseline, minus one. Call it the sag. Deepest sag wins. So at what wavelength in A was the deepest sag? 7038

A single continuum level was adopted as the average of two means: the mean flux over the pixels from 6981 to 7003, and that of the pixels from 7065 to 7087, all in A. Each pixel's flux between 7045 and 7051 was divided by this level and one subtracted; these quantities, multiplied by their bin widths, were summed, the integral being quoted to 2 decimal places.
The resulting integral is 0.41 A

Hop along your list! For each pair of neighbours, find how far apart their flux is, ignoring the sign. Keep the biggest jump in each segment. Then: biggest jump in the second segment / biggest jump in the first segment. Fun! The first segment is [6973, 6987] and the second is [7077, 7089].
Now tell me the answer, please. 1.03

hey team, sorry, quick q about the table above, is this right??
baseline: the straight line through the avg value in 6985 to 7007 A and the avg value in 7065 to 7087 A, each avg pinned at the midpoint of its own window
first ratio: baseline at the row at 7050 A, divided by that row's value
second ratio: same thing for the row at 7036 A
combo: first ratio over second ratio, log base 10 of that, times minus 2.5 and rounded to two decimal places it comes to 0.09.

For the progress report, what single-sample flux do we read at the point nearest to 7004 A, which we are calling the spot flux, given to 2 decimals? 10.95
